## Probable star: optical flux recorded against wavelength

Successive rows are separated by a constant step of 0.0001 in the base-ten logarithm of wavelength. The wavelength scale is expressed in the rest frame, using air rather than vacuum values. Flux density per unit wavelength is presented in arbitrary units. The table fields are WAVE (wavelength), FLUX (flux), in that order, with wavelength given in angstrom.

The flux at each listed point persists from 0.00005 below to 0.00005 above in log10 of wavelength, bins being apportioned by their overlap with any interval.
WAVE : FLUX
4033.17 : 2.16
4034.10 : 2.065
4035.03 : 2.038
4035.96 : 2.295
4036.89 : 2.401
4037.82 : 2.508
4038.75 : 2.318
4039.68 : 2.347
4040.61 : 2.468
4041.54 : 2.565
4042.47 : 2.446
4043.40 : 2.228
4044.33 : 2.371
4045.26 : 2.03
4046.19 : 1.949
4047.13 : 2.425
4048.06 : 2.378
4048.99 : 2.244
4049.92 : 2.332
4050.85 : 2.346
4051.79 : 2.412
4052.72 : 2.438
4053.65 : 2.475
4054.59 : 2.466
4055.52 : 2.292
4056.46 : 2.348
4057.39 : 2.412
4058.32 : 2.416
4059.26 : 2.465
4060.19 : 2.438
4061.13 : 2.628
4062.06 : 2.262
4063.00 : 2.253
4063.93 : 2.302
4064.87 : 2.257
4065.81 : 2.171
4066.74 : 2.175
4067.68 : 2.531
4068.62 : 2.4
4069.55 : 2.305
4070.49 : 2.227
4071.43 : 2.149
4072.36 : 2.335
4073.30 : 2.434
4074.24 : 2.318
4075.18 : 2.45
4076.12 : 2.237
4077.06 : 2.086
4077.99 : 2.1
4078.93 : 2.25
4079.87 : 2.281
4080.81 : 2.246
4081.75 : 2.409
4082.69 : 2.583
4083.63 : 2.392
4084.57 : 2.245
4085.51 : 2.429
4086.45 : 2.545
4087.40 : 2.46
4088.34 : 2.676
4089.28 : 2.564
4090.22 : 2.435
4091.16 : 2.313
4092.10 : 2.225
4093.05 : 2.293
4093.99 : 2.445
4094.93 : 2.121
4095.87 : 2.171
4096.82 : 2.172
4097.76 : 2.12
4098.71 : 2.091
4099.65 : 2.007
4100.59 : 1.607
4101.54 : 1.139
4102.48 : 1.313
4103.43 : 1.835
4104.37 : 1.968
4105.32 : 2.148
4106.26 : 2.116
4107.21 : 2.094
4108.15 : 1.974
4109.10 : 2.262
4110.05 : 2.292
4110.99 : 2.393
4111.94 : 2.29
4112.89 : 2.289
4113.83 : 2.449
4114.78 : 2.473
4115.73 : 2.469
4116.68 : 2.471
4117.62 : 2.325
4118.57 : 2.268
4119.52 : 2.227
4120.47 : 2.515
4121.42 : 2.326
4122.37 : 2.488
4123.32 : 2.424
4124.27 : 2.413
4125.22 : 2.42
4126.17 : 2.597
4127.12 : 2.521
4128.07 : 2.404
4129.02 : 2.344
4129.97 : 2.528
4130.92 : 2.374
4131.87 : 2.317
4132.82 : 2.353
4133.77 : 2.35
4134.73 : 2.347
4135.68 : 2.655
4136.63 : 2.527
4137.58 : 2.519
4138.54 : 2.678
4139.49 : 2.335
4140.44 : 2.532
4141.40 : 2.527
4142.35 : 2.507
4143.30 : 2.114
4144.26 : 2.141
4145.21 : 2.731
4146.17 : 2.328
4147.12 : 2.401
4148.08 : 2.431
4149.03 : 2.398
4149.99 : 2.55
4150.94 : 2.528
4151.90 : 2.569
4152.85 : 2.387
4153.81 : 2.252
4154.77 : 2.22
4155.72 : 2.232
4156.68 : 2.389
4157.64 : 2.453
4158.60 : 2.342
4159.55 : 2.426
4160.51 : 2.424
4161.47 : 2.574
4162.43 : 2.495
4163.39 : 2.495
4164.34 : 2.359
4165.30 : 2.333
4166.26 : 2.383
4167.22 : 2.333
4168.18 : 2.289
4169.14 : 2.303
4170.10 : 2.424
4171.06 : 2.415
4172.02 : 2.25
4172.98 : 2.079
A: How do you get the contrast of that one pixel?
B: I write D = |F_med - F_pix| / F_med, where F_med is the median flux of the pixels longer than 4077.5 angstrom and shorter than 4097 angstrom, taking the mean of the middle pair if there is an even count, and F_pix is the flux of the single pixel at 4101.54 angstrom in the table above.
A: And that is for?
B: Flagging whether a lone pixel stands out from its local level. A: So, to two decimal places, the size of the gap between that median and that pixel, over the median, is 0.51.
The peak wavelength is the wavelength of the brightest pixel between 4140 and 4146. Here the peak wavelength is 4145.21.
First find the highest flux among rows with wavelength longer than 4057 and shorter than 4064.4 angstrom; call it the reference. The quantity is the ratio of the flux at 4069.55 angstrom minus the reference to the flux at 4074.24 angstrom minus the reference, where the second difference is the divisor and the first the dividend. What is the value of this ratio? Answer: 1.04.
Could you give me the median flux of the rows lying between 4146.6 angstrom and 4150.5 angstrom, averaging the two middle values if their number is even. 2.42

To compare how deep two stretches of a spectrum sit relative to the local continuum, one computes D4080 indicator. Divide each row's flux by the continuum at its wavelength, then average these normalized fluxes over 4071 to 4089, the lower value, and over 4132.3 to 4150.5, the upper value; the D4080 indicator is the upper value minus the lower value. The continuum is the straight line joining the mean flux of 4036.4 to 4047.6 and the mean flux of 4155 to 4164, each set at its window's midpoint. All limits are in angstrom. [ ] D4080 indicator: 0.020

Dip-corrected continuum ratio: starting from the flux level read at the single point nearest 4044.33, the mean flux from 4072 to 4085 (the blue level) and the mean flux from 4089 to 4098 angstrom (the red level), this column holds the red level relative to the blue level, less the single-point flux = -1.38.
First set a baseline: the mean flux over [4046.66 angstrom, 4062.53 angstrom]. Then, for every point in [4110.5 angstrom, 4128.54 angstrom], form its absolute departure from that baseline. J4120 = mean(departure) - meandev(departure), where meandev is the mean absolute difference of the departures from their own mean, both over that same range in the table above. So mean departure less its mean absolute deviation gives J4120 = 0.038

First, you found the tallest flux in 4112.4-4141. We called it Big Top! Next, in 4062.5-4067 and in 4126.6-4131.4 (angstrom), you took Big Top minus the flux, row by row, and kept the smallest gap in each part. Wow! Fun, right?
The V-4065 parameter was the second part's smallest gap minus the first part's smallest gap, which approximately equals -0.23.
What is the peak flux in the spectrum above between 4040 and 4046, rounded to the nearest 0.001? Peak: 2.565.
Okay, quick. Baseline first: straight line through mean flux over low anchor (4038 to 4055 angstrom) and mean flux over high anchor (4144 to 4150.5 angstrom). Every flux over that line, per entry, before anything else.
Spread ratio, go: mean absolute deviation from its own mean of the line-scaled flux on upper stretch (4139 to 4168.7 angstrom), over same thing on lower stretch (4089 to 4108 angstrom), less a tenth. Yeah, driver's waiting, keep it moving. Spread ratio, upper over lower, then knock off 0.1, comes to 0.31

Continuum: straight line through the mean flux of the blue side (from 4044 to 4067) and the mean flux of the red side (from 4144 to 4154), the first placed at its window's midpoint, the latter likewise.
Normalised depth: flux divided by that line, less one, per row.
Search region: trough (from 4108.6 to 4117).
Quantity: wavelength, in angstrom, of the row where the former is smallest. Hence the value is 4109.10 angstrom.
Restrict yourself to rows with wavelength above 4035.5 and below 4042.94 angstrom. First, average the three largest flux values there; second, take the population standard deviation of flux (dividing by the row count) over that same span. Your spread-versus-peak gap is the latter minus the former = -2.42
